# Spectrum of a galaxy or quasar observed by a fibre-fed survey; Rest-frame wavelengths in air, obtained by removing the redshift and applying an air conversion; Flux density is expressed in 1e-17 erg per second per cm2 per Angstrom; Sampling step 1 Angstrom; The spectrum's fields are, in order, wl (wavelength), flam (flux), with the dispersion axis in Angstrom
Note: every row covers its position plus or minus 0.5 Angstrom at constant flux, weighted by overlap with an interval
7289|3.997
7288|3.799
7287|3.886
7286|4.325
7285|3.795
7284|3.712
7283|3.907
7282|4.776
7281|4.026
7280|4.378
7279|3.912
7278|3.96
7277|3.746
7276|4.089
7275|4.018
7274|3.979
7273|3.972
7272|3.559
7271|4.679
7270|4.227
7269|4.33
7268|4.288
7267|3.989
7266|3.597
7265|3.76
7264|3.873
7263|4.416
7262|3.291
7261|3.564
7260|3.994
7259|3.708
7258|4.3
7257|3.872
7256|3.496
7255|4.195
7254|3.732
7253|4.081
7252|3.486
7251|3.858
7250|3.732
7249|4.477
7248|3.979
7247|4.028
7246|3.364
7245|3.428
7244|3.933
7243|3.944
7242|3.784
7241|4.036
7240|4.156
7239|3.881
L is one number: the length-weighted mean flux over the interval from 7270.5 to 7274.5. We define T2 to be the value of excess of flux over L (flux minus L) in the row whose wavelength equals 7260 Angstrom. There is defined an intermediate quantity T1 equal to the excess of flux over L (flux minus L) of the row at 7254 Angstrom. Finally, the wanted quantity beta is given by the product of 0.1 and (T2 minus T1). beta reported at 0.03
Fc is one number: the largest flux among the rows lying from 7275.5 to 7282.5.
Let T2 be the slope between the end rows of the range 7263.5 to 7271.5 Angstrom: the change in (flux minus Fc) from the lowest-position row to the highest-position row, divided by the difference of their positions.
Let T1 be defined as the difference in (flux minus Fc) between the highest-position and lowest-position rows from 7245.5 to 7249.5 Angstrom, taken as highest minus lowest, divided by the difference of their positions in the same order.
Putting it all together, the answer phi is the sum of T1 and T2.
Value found 0.49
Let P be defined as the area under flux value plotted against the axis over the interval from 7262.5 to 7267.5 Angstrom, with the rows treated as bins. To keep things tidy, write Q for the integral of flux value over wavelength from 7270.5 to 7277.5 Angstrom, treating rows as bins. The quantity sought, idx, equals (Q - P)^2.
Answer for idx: 71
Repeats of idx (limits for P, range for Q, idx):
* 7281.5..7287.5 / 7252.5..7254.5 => 275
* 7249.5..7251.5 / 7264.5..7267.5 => 14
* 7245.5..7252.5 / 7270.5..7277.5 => 1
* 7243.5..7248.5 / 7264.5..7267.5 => 55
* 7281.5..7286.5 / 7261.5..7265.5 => 27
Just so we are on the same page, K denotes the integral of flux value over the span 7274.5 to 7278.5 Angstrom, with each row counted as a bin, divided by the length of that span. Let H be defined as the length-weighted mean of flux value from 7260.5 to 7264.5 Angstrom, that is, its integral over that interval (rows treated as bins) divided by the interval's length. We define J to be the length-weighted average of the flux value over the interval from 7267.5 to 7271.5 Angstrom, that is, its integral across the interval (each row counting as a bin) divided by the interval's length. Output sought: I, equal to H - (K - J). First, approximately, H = 3.79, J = 4.38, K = 3.95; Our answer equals 4.21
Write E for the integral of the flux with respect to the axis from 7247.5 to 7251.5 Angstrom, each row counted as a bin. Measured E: 16.0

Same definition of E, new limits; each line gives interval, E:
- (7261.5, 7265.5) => 15.3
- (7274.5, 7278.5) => 15.8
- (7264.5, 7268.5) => 15.6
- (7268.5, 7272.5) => 16.8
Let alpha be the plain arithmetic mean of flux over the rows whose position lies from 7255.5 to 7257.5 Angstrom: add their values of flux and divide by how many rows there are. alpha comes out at 3.68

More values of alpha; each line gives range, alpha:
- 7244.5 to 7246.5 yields 3.40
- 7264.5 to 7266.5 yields 3.68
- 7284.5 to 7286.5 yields 4.06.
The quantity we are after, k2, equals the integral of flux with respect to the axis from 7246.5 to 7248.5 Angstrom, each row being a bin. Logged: 8.01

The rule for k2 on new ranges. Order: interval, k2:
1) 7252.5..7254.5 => 7.81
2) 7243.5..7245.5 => 7.36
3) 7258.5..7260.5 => 7.70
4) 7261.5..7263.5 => 7.71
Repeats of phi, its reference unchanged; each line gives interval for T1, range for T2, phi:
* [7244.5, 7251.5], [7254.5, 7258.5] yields 0.11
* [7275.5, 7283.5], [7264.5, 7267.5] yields 0.09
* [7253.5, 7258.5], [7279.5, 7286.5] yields 0.13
